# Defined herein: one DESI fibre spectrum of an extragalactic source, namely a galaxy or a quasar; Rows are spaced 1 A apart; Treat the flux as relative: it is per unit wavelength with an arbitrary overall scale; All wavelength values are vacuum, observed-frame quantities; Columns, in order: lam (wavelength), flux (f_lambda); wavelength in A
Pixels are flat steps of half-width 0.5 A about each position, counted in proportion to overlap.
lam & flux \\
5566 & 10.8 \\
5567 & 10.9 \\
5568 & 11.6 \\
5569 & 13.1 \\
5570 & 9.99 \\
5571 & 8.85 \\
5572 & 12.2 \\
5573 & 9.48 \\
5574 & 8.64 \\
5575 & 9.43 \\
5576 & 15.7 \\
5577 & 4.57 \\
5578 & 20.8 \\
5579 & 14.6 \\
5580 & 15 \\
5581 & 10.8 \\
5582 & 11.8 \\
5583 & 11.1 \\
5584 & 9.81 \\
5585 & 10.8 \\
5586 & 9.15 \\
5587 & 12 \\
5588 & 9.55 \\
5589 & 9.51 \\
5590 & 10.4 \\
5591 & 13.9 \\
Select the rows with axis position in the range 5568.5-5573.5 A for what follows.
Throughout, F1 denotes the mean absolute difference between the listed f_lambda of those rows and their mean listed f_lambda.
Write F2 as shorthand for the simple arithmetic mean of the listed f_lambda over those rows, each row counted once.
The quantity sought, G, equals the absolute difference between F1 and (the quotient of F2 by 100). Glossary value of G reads 1.43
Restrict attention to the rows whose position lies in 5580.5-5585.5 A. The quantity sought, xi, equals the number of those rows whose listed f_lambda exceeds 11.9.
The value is 0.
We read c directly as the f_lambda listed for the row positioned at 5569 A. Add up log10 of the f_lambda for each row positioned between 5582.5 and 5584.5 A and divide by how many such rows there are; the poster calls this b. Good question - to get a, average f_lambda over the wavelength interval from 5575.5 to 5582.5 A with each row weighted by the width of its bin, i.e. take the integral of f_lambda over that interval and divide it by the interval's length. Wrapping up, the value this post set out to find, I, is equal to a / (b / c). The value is 171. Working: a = 13.3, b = 1.02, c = 13.1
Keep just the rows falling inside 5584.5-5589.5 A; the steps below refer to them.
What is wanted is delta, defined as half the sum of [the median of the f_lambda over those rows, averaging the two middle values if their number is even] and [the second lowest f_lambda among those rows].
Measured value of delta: 9.5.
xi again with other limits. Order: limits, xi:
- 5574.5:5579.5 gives 3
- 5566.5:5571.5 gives 1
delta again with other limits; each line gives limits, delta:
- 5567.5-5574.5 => 9.4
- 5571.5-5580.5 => 10.4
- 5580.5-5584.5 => 10.9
